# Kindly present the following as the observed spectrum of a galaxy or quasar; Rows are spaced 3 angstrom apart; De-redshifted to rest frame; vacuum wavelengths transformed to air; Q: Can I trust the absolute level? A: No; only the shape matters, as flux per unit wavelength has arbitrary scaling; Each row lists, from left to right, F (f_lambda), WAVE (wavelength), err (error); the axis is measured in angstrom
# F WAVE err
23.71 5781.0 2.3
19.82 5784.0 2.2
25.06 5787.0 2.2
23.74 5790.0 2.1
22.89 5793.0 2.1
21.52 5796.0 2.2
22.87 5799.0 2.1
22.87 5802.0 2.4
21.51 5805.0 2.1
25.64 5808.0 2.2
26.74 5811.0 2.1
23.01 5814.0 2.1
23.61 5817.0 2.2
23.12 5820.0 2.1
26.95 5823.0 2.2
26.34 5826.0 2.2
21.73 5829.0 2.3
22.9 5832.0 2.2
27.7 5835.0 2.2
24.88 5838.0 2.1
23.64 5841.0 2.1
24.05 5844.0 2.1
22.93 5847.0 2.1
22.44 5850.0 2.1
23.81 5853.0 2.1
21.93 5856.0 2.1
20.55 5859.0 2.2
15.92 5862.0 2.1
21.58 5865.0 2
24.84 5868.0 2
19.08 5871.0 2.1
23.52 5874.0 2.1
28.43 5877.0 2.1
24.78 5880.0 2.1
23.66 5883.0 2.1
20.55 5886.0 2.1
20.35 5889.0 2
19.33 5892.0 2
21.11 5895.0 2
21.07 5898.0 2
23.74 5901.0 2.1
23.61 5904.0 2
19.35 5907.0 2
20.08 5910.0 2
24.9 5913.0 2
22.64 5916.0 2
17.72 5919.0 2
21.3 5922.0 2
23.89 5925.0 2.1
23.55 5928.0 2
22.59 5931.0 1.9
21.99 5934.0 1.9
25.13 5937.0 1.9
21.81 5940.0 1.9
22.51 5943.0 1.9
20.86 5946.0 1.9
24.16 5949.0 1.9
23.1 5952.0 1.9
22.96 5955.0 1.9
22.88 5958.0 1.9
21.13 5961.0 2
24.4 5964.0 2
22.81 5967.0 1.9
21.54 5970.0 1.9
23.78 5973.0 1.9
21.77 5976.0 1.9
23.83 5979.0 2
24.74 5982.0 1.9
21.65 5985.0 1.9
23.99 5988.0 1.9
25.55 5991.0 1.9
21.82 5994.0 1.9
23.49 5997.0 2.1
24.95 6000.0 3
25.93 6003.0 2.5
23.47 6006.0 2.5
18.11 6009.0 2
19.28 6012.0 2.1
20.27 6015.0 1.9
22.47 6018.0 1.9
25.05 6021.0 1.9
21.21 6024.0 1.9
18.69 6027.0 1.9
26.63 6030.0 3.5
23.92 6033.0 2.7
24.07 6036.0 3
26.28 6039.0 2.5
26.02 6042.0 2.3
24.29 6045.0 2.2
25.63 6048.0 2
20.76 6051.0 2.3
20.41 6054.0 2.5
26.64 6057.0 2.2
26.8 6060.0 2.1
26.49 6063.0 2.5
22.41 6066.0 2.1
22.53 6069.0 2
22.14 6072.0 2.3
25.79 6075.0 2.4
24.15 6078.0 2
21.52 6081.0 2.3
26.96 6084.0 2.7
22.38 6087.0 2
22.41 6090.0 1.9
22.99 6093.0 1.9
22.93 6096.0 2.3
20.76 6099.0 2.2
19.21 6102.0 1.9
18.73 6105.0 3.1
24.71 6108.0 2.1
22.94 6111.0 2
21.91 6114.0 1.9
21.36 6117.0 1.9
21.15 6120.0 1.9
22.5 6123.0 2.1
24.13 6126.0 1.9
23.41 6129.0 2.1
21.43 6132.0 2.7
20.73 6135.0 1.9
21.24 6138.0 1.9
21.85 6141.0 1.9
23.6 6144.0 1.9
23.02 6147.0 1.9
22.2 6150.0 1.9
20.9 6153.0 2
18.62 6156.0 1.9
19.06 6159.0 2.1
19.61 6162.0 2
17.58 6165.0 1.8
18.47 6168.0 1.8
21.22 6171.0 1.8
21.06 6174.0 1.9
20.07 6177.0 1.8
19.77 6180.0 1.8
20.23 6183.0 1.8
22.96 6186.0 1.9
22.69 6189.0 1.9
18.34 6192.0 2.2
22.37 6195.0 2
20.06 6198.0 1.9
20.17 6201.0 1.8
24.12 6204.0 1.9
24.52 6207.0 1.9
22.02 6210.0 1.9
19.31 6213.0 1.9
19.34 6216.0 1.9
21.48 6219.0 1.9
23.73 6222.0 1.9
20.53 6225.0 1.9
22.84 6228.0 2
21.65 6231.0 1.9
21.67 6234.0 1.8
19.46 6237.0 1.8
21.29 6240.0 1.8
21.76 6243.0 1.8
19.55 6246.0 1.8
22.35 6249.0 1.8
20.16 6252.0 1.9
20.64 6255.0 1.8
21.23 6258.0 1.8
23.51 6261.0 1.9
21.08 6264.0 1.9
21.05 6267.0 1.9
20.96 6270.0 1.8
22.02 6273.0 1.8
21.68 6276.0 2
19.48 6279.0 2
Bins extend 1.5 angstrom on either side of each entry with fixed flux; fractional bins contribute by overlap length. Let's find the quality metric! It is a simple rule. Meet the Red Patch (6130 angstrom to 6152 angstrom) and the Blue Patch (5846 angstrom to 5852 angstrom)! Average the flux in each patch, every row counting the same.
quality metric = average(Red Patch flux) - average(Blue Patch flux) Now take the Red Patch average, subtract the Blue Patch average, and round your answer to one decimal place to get -0.7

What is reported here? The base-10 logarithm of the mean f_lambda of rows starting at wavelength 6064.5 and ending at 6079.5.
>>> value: 1.37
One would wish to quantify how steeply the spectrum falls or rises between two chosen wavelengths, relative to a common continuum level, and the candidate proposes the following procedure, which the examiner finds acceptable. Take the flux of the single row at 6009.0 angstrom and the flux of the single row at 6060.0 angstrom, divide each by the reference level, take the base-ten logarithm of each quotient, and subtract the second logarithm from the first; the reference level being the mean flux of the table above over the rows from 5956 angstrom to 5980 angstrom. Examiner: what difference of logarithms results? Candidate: -0.17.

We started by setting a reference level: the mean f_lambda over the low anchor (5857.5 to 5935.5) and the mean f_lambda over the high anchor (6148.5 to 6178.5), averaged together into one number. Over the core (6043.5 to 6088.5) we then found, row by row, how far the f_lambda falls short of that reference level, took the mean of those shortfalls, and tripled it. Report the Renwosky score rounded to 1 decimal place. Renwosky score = -9.1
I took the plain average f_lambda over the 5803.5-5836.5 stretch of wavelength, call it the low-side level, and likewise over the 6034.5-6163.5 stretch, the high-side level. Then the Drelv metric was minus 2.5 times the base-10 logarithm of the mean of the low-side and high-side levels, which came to -3.43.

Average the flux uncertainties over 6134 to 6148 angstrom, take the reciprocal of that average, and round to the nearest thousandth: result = 0.526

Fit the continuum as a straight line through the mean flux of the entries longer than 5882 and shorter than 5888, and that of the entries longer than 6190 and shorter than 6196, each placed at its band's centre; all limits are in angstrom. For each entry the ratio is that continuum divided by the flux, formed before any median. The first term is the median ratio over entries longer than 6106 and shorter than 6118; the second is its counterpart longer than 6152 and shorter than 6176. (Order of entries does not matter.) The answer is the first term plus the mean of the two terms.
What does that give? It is 1.92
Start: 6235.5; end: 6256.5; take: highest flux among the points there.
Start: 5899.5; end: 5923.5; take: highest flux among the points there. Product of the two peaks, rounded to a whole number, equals 557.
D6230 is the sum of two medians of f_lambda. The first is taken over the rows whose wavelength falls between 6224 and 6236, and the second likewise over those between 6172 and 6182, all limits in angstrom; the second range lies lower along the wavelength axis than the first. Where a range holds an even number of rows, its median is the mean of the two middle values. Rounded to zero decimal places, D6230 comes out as 42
